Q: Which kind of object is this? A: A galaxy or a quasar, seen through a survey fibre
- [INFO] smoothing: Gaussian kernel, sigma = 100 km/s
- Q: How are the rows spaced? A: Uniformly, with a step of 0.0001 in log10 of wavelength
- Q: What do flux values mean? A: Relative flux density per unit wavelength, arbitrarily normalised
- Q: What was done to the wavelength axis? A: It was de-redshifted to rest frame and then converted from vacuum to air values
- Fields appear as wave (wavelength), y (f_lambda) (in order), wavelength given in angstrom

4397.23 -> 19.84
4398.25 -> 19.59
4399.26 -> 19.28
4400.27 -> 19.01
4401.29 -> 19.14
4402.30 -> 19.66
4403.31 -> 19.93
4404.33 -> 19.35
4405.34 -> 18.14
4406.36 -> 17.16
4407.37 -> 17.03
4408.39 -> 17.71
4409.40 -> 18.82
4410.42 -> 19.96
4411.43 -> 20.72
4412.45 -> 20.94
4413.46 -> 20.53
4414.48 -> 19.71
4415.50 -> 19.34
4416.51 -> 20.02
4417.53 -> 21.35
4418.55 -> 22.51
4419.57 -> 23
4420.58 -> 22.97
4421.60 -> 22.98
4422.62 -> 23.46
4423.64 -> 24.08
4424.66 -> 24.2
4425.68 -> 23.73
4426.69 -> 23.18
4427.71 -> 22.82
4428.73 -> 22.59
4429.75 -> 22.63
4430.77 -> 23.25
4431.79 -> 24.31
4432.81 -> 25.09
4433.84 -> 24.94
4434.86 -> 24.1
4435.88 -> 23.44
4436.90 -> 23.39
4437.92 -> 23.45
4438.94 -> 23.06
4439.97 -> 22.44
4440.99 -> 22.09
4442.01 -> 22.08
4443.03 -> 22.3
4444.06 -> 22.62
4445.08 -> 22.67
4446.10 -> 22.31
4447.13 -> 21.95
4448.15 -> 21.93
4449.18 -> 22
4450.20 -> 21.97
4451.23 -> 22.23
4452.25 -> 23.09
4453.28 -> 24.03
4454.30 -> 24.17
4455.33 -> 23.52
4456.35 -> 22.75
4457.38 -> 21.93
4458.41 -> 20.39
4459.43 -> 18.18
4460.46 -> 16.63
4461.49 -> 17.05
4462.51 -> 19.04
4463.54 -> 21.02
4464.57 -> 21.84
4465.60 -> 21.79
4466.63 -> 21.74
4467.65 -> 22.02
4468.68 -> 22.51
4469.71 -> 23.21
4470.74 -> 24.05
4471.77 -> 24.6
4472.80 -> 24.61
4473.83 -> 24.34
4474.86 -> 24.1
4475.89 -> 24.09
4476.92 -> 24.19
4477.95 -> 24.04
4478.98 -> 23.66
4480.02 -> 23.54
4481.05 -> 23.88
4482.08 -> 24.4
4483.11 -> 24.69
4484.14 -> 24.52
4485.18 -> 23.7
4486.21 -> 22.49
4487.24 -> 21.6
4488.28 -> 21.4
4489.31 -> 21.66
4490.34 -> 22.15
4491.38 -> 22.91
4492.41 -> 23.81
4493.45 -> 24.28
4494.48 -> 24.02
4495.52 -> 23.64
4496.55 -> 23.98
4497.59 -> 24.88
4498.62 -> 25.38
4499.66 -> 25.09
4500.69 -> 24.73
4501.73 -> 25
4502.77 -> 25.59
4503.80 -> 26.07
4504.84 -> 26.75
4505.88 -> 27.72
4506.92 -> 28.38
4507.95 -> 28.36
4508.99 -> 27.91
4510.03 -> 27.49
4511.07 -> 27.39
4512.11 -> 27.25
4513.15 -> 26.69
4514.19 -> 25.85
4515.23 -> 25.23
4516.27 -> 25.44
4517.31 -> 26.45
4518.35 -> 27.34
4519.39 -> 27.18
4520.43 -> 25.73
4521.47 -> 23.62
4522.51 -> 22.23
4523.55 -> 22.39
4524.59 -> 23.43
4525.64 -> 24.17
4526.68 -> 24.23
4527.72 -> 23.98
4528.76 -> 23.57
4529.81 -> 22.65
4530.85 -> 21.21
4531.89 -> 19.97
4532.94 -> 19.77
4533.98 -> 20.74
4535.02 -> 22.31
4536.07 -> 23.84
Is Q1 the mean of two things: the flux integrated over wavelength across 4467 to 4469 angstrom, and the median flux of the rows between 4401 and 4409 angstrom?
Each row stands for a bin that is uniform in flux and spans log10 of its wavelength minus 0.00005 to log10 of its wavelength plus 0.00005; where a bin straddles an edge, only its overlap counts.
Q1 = 32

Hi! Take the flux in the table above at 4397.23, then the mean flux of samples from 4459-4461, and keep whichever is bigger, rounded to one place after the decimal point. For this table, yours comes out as 19.8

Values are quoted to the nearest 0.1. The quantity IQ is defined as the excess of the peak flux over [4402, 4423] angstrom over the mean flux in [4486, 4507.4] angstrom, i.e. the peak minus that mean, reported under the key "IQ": -0.9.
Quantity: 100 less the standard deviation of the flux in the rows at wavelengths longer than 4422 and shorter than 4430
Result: 99.4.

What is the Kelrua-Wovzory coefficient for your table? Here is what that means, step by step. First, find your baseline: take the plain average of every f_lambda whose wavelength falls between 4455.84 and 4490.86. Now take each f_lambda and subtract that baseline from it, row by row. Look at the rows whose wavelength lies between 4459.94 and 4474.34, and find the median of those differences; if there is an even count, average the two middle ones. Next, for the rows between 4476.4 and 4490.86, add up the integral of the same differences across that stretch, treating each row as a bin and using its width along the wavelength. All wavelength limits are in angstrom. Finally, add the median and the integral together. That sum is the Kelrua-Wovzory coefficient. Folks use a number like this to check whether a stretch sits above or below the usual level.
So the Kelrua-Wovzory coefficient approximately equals 12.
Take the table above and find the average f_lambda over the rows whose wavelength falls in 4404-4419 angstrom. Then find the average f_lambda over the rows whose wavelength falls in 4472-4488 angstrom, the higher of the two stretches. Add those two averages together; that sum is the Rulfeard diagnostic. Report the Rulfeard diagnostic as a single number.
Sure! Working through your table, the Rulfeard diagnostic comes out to 43.4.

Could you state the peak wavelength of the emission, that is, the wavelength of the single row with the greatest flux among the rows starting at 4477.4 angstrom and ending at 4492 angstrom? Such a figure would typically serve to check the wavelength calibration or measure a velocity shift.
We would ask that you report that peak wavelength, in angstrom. 4483.11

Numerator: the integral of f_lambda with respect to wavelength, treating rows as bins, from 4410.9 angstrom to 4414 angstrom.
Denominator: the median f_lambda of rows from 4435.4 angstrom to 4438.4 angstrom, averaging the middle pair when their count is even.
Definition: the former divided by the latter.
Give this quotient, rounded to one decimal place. 2.7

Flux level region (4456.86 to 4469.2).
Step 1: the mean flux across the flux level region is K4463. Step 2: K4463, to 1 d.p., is 20.3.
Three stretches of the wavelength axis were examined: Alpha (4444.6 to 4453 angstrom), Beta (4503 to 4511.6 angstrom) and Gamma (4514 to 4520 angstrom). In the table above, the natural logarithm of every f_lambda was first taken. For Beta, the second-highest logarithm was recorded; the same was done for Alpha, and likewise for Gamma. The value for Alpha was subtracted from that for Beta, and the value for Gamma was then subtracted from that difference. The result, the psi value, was -3.08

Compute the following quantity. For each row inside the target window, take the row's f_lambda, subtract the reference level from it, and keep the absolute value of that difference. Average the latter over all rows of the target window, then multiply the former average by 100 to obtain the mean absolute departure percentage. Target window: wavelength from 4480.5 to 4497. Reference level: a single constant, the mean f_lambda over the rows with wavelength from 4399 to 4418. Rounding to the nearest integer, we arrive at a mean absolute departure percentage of 396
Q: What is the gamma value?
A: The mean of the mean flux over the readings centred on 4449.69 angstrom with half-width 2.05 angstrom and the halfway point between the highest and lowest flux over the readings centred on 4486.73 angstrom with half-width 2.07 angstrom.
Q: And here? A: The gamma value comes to 22.3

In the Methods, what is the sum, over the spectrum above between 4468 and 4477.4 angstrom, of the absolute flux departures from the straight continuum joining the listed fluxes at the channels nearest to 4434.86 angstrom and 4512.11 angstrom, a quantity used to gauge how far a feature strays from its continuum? 15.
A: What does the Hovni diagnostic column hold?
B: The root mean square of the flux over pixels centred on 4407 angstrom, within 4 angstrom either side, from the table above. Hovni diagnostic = 18.5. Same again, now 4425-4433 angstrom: 23.5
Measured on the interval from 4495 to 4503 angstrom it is 24.8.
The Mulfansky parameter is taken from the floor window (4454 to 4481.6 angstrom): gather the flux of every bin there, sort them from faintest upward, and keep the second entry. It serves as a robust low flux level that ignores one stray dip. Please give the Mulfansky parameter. 17.05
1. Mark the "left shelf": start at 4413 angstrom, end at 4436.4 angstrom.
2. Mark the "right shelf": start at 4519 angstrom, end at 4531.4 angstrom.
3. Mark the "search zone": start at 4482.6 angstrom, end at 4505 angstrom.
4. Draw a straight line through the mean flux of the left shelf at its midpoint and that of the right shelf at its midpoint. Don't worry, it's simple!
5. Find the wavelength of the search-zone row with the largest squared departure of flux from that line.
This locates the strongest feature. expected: 4504.84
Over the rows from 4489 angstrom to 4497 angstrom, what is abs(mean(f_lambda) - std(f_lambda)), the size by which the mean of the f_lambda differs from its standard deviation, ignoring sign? 22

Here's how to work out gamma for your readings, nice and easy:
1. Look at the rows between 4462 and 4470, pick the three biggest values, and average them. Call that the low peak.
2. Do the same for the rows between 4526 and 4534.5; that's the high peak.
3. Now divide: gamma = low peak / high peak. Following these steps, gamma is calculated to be 0.94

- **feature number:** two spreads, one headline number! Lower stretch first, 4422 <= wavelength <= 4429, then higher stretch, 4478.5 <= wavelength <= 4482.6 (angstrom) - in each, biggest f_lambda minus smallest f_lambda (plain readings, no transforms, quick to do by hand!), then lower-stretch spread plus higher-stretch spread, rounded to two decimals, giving 2.47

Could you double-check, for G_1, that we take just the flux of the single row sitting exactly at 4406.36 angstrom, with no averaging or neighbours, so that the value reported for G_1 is 17.16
